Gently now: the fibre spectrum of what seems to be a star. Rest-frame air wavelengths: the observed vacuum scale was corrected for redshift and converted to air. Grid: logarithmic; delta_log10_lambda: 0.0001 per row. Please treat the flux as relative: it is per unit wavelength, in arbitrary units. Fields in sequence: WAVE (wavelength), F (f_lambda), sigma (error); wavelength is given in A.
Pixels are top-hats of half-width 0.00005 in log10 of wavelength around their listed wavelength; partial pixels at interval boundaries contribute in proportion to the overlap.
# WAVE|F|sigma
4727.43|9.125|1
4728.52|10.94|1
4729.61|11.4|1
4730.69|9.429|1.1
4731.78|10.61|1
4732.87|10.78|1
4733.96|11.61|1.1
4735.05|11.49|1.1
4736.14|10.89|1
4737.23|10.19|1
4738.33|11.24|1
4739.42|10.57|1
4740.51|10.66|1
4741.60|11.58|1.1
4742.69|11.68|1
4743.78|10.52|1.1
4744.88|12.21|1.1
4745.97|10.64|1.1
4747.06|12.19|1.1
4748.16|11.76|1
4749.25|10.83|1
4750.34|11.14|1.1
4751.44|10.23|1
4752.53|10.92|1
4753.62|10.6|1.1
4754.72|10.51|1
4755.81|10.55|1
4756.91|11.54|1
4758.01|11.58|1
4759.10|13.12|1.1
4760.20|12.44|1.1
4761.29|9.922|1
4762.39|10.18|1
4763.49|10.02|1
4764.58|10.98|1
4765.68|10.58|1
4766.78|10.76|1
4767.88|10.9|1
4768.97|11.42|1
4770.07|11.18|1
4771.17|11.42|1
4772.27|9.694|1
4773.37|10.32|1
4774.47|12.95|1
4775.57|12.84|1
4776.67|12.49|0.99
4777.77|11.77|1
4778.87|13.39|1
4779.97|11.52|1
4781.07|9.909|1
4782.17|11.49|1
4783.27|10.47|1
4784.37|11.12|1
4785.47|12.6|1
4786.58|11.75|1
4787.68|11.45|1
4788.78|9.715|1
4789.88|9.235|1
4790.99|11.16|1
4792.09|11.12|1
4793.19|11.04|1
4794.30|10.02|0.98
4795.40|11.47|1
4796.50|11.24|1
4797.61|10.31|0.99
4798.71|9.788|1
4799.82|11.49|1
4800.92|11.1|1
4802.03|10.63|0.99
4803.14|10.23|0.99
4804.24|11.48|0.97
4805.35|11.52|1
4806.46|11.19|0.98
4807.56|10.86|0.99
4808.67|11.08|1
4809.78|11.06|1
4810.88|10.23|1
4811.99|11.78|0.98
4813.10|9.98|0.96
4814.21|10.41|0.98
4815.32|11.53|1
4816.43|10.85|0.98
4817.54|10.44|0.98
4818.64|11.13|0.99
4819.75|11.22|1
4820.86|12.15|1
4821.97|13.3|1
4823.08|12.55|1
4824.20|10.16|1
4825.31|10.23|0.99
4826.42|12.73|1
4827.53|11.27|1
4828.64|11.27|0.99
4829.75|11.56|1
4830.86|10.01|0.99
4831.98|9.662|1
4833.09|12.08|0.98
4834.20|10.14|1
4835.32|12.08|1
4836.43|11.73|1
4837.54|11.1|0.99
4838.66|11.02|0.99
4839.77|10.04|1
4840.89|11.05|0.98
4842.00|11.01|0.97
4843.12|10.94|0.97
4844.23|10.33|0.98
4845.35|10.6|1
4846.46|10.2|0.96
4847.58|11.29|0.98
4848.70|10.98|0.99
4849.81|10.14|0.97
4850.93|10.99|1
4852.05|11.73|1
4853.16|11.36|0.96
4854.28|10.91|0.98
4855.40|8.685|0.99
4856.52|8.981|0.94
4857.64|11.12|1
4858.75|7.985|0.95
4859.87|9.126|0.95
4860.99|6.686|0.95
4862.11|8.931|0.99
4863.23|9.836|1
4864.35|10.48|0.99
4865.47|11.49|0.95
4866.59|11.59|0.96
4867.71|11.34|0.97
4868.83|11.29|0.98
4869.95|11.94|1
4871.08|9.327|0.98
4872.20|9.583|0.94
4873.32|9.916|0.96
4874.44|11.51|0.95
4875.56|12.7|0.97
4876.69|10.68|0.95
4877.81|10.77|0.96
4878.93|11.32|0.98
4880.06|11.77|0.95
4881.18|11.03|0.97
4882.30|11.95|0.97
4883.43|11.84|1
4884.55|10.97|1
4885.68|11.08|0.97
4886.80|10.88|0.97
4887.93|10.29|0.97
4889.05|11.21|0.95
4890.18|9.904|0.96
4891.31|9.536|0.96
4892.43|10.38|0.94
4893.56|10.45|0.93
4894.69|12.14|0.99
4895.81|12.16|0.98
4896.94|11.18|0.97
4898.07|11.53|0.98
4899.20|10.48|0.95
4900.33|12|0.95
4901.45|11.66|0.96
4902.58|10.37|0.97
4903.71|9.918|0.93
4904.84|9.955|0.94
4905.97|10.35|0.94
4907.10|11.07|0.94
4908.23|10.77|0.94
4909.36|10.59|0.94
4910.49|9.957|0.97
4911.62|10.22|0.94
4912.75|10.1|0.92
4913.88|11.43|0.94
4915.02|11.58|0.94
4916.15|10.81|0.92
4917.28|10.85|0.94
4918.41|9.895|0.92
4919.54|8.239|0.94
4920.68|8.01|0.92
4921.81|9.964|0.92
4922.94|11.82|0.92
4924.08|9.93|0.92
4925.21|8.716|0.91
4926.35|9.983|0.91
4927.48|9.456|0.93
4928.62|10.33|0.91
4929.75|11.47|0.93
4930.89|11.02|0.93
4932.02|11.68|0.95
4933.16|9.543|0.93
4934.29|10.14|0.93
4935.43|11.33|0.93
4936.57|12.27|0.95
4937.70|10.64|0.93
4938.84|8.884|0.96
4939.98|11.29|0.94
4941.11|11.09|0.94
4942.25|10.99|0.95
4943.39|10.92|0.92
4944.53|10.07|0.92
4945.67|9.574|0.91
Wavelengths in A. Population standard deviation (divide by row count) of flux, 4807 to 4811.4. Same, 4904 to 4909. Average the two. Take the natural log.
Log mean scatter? -1.0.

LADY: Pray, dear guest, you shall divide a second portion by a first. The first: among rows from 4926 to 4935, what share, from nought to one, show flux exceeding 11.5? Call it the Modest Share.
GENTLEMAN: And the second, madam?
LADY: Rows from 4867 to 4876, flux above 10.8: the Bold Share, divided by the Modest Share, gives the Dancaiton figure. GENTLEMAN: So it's 5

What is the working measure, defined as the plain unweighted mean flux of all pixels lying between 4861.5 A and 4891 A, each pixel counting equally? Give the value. 10.9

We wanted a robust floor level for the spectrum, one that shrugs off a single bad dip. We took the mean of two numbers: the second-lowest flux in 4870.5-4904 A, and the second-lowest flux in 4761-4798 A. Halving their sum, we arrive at 9.6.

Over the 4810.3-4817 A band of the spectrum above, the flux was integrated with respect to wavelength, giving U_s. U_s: 72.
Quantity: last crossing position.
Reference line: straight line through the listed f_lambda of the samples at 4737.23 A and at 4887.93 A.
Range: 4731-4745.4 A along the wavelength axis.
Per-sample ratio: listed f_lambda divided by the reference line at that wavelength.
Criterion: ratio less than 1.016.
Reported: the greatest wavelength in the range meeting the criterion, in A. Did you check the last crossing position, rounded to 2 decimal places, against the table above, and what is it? 4737.23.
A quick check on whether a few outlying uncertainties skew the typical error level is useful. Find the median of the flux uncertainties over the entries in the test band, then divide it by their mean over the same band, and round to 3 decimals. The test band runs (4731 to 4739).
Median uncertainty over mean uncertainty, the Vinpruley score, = 0.972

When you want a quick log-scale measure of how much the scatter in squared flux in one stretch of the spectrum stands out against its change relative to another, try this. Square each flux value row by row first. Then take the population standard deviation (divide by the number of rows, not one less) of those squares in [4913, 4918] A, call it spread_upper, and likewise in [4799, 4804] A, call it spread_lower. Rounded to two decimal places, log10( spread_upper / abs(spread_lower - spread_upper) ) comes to 0.45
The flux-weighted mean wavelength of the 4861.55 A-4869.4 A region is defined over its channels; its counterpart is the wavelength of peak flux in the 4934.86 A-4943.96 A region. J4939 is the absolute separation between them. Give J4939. 70.9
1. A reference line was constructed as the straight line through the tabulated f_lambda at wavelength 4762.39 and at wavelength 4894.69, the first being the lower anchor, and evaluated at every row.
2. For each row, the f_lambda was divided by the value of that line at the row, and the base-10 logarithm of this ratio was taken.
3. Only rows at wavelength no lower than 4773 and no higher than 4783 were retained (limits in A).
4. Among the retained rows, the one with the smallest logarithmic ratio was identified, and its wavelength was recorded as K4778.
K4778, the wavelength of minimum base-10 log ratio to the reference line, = 4781.07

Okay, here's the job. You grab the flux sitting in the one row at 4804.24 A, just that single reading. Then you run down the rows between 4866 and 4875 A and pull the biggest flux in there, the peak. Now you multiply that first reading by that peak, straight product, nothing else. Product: 137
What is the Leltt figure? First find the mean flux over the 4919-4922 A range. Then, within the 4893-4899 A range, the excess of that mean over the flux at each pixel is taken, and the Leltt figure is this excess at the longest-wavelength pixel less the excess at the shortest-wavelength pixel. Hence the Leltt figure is -1.1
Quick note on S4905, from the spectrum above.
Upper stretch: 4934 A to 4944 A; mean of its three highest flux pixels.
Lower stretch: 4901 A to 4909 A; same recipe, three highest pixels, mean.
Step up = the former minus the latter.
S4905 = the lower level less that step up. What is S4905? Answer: 10.7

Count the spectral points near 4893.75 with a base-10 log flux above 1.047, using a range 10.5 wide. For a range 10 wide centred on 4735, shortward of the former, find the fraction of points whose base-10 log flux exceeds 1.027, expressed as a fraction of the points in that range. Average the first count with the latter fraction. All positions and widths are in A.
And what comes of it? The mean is 2.8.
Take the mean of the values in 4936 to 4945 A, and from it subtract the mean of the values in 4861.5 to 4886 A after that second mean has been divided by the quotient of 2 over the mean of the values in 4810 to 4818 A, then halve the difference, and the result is -24.1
